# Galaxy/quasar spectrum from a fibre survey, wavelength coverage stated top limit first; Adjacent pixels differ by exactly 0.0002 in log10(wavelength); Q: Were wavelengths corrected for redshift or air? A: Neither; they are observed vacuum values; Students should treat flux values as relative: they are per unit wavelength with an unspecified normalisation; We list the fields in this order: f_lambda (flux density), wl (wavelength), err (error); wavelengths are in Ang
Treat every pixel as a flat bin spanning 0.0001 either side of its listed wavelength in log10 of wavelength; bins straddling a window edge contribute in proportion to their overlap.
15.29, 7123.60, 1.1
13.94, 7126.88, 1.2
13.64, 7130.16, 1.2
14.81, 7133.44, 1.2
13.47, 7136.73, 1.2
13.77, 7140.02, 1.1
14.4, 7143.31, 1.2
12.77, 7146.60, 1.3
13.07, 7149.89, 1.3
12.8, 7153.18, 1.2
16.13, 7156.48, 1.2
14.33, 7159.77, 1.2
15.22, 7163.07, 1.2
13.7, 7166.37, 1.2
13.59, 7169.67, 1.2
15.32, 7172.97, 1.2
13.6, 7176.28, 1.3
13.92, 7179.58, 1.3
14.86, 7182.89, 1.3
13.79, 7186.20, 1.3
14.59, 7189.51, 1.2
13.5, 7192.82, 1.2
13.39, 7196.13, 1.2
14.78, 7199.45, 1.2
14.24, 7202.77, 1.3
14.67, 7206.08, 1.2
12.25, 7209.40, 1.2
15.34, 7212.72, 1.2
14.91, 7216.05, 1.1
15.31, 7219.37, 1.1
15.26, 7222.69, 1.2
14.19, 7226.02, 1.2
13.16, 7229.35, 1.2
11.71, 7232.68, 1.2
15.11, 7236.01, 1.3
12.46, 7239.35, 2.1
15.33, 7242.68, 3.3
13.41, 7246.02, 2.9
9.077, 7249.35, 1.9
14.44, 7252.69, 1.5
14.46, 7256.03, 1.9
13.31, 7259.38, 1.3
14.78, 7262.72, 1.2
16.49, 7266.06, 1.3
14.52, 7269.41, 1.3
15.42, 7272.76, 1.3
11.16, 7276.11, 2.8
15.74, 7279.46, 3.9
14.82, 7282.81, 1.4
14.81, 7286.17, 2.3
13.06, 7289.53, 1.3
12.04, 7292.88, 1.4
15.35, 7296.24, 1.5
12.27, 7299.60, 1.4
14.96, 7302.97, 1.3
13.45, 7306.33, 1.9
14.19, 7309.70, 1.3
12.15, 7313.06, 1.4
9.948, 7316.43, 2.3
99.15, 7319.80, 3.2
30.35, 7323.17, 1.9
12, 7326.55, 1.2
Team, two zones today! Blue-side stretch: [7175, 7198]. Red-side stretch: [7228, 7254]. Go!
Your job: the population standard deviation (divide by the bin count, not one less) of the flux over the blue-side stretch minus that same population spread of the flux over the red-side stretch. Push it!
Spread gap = -1.40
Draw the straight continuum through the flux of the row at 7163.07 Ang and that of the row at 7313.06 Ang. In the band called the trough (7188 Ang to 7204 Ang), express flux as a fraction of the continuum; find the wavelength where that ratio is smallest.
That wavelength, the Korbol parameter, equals 7196.13 Ang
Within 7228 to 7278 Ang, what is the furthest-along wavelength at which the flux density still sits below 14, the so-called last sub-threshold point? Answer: 7276.11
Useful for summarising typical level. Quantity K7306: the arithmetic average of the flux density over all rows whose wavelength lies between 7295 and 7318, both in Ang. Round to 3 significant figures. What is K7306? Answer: 13.2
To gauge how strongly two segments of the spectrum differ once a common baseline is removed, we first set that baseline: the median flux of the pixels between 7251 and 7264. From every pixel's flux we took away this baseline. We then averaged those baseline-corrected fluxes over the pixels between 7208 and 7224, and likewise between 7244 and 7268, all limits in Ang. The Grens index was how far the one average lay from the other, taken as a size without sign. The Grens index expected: 0.90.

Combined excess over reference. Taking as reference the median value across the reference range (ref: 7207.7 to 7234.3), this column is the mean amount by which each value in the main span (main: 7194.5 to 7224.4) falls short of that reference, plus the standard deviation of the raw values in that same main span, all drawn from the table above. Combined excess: 1.1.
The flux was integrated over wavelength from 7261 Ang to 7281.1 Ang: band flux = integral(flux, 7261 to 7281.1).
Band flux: 295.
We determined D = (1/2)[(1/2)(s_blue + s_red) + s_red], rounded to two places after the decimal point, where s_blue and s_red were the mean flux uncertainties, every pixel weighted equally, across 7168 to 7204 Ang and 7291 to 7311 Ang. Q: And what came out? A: 1.41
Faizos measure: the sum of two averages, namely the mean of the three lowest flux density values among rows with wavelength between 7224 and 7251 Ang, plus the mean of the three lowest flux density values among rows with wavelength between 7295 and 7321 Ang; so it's 22.5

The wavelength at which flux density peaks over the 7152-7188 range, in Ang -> 7156.48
